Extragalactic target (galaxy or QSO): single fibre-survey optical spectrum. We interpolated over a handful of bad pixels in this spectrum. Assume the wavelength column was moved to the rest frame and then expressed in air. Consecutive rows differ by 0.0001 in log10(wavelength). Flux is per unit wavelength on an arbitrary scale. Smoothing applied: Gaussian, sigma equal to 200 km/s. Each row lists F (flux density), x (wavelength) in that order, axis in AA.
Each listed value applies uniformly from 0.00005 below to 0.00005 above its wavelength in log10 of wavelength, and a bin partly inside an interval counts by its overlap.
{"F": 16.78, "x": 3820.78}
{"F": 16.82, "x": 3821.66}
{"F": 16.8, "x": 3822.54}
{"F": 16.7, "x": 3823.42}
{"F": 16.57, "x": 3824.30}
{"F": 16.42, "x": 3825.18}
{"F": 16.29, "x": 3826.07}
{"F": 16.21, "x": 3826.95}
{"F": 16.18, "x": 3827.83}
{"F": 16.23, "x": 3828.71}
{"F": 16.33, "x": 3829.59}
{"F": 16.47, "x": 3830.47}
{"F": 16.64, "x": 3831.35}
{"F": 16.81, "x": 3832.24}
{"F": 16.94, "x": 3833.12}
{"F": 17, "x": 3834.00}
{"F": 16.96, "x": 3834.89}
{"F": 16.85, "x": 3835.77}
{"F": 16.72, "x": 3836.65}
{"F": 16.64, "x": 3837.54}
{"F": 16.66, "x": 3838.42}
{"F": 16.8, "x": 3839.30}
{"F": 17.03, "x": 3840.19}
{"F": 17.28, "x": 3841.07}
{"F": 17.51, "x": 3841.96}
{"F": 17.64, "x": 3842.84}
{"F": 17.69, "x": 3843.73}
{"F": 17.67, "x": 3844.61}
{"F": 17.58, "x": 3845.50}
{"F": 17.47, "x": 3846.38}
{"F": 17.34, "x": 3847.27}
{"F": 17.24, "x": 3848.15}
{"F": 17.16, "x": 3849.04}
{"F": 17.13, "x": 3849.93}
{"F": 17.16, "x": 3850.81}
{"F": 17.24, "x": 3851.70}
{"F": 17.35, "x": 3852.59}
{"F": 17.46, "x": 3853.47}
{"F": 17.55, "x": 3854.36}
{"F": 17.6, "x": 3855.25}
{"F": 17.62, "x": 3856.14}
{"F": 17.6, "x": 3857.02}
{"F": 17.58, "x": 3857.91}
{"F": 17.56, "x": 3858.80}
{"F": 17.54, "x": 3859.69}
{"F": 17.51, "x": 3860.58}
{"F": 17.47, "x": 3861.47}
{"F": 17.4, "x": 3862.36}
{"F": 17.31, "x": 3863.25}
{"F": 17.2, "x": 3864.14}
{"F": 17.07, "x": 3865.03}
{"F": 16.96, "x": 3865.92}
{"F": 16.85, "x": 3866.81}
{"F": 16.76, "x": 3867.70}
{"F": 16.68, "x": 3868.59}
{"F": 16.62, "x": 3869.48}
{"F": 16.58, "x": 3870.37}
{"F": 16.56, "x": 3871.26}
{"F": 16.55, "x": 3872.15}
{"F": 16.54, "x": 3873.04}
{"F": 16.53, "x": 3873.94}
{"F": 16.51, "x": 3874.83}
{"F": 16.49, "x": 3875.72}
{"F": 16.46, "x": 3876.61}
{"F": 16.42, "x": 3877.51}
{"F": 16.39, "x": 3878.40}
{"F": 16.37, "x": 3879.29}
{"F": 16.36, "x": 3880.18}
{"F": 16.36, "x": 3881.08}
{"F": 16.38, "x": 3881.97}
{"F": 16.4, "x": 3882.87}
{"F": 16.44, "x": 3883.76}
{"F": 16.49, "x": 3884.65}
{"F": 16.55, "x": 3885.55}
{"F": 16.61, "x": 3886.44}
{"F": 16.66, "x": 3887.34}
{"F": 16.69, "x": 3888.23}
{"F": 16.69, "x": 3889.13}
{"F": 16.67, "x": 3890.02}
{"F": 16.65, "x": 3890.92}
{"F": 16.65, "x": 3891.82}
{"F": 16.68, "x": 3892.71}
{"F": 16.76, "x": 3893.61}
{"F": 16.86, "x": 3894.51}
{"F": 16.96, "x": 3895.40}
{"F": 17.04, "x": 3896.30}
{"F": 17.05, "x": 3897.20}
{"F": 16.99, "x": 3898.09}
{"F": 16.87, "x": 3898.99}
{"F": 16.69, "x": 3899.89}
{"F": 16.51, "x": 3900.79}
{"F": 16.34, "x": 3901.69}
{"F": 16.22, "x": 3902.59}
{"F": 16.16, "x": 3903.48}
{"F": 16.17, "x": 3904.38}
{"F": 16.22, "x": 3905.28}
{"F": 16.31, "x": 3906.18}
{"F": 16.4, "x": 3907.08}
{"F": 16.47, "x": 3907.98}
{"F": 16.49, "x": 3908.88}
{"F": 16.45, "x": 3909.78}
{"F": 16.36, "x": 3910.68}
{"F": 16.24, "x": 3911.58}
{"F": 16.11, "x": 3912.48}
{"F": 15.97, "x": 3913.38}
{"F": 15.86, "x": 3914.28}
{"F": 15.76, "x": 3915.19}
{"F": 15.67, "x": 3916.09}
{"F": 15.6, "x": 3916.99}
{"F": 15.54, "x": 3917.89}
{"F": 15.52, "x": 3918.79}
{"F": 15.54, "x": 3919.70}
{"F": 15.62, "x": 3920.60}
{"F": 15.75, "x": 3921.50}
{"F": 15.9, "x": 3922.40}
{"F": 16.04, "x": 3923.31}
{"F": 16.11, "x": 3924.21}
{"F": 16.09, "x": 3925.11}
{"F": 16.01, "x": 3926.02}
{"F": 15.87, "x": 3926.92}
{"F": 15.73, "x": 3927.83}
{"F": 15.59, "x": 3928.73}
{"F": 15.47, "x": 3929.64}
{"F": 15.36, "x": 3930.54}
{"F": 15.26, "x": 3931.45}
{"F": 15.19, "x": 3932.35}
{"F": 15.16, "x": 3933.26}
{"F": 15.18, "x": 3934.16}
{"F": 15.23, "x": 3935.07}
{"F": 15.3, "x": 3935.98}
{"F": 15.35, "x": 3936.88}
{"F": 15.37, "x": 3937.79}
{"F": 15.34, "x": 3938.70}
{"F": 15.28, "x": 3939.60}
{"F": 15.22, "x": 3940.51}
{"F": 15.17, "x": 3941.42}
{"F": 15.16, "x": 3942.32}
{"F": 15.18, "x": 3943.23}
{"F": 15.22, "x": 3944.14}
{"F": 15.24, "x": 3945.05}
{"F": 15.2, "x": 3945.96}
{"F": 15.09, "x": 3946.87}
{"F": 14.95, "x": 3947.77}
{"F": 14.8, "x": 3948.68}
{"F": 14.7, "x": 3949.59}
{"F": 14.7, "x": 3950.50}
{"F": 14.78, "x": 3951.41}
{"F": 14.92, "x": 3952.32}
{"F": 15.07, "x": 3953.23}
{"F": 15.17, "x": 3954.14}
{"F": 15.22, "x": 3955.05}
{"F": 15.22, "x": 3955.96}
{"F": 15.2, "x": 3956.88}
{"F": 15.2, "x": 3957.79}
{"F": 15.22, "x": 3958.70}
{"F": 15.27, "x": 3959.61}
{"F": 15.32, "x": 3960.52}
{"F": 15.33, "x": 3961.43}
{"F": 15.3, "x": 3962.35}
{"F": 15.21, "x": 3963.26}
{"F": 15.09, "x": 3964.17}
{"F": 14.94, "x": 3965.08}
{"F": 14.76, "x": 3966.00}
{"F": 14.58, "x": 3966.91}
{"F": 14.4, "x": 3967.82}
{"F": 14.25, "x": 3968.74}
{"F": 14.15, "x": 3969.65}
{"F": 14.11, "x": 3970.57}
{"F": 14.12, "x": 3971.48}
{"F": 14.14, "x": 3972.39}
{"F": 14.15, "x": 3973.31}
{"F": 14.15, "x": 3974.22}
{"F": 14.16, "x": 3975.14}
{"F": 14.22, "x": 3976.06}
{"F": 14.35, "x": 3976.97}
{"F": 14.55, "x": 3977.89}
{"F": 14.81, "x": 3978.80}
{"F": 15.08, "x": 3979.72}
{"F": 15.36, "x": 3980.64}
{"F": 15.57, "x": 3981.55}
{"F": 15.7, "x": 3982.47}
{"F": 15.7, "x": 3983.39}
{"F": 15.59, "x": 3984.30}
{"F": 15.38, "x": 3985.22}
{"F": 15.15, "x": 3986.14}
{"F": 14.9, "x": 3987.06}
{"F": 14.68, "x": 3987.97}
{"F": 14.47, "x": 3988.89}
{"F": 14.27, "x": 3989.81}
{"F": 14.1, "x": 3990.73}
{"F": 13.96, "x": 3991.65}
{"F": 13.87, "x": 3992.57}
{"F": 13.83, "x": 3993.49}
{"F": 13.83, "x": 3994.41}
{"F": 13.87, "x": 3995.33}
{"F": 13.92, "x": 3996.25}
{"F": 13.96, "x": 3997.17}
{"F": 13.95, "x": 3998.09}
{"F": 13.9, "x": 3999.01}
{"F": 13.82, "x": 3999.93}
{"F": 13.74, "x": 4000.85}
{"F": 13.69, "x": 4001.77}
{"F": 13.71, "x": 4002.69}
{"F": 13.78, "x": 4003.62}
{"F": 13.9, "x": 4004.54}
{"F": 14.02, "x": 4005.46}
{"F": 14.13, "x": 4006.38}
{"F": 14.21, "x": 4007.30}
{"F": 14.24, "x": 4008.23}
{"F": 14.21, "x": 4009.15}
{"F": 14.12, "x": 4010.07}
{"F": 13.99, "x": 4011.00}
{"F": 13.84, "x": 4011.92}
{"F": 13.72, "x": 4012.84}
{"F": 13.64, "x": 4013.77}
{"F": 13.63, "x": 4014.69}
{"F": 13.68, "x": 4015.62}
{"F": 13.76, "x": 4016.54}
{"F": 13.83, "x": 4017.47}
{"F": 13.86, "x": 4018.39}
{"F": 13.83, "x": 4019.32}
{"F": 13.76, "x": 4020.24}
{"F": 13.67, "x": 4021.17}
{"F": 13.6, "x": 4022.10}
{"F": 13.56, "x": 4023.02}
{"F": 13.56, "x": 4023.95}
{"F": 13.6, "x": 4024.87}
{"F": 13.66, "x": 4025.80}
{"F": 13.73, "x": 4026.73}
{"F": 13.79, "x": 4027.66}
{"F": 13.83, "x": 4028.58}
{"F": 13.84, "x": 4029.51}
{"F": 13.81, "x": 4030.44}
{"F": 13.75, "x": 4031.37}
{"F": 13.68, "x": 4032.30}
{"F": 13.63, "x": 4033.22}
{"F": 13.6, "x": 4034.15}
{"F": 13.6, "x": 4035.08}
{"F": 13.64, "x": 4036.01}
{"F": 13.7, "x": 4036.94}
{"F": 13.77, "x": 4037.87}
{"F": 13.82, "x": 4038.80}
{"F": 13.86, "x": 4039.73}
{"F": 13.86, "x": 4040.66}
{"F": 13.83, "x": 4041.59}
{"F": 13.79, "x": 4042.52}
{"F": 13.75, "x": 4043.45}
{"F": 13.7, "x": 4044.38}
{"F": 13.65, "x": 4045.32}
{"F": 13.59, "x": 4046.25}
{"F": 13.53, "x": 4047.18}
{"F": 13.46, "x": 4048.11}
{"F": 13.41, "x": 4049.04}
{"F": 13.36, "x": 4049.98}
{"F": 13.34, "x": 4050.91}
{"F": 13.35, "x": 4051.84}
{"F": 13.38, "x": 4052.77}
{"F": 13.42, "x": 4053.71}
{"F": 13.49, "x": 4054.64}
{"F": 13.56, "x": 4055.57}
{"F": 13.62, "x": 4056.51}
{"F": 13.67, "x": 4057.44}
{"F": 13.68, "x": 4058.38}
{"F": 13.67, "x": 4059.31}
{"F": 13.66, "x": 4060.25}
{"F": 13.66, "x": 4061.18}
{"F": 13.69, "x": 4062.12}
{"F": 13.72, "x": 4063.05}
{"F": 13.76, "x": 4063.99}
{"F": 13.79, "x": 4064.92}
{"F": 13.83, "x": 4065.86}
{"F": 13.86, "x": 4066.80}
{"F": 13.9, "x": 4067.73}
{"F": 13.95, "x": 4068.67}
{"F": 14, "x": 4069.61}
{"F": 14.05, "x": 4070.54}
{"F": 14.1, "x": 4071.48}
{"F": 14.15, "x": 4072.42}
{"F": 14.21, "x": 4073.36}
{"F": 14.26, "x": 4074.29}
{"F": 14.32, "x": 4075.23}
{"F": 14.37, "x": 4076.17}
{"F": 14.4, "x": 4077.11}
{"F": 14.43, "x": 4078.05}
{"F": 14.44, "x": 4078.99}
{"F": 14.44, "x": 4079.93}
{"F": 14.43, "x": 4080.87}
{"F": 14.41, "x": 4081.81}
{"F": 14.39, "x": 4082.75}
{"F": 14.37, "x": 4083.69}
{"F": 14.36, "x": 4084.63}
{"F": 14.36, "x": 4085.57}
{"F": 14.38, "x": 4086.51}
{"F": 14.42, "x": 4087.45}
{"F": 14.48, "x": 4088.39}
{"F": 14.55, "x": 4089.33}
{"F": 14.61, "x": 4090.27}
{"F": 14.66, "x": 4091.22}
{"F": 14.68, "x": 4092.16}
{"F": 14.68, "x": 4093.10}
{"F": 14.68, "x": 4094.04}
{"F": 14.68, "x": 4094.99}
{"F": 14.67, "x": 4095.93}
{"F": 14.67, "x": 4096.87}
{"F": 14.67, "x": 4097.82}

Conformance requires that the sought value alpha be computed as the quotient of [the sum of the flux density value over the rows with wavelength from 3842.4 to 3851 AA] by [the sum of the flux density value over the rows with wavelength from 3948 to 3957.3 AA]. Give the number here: 1.16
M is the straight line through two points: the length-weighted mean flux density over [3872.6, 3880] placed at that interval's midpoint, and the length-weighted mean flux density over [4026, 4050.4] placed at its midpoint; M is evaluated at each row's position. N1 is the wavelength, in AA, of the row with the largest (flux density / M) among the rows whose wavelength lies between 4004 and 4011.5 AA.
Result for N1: 4008.23 AA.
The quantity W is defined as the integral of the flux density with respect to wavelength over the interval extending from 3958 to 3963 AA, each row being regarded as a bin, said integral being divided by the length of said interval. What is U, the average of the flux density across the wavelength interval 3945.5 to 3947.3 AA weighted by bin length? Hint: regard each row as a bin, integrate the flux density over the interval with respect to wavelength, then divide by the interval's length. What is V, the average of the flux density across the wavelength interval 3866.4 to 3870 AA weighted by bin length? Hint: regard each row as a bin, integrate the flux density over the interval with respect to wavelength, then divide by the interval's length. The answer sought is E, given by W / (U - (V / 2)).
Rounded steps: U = 15.1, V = 16.7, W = 15.3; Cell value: 2.26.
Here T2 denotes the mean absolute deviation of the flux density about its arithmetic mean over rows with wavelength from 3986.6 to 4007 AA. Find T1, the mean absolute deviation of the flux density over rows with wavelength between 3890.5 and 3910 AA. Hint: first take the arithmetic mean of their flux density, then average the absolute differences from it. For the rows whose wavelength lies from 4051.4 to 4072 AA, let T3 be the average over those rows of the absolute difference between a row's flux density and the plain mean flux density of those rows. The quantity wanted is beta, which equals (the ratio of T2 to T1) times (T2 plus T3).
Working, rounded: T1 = 0.25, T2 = 0.22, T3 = 0.161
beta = 0.35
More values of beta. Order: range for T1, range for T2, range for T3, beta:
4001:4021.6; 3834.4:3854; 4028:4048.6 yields 0.60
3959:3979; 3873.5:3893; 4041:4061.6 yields 0.06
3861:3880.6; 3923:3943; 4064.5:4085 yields 0.47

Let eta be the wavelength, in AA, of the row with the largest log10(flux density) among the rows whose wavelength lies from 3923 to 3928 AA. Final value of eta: 3924.21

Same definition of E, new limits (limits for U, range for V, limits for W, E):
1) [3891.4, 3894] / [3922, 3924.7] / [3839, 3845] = 2.00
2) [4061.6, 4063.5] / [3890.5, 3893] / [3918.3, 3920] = 2.88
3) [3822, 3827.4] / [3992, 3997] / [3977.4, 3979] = 1.54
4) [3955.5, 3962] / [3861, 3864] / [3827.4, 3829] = 2.47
